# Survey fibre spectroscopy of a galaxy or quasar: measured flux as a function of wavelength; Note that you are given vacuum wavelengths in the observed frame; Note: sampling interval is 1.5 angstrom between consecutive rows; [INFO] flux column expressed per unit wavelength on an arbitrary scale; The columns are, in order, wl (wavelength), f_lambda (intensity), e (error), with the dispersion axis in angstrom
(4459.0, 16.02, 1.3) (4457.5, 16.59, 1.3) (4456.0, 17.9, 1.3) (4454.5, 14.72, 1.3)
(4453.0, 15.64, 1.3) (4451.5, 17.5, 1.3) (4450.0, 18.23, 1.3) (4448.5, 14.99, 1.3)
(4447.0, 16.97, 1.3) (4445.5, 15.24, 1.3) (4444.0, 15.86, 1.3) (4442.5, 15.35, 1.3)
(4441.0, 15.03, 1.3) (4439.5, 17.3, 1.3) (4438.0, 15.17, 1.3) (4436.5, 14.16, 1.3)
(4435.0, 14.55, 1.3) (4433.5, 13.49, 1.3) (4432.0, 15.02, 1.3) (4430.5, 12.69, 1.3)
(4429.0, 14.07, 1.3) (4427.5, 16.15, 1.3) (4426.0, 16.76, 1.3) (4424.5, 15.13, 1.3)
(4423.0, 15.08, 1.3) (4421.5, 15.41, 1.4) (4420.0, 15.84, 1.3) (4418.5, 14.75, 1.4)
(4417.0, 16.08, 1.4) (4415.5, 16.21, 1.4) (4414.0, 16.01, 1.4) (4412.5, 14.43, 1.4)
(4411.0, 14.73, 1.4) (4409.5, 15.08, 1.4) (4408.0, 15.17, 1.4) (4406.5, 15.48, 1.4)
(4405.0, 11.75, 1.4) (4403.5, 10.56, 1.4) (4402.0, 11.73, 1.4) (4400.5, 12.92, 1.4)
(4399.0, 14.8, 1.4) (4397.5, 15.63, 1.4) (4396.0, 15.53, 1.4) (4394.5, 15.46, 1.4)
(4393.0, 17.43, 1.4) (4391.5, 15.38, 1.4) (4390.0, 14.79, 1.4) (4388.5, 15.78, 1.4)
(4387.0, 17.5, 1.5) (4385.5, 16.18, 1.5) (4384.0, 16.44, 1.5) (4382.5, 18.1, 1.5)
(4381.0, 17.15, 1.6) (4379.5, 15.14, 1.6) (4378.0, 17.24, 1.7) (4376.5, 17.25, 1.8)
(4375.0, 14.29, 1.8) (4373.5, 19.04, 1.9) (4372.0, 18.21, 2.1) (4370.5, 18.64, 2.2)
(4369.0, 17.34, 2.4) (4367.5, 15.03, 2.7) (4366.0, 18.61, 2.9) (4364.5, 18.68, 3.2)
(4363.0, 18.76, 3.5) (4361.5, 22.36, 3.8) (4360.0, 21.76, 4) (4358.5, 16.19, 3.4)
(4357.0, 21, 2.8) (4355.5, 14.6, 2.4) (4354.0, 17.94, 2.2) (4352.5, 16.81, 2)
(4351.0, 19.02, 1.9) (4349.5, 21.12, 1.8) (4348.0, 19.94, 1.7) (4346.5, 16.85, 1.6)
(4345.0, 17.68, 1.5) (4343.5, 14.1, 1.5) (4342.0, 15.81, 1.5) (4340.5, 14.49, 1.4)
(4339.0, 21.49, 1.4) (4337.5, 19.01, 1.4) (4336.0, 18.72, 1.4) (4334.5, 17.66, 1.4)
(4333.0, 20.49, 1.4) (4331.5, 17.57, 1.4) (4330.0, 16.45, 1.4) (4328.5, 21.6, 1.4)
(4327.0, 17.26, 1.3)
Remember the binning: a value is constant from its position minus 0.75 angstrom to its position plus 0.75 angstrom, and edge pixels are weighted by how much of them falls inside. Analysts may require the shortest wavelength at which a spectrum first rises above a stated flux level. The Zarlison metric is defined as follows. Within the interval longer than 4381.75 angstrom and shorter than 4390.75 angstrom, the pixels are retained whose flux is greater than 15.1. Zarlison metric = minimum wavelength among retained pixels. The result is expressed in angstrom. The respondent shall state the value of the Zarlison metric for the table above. 4382.5 angstrom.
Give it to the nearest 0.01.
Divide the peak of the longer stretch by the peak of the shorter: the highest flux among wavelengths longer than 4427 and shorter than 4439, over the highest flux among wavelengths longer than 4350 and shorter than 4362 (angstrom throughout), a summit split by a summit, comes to 0.72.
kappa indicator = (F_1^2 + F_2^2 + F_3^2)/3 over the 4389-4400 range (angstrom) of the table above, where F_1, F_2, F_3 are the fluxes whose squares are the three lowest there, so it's 225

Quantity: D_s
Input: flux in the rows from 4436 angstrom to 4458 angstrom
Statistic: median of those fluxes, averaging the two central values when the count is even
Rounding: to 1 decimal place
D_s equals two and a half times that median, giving 39.1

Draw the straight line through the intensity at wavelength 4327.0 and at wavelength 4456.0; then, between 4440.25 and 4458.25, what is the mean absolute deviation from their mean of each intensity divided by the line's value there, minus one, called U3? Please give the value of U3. 0.059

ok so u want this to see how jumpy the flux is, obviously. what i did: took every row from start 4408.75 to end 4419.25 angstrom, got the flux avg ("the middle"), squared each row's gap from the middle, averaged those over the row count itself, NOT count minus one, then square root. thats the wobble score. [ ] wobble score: 0.7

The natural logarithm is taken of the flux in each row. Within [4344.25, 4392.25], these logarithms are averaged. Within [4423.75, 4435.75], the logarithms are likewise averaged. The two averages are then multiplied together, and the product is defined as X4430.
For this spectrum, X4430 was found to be 7.69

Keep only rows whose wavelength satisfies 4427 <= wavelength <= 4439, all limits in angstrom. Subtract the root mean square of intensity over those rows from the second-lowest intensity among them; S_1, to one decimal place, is -1.0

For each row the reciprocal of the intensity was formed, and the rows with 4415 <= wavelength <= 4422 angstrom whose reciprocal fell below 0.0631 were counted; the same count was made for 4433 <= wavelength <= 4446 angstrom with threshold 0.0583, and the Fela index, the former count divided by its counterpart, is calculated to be 2.0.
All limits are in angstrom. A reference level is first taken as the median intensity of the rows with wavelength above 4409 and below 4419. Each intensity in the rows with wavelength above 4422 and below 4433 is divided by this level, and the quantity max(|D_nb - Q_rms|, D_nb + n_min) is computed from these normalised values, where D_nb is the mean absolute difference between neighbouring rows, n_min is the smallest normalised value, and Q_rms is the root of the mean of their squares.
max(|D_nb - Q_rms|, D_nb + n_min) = 0.93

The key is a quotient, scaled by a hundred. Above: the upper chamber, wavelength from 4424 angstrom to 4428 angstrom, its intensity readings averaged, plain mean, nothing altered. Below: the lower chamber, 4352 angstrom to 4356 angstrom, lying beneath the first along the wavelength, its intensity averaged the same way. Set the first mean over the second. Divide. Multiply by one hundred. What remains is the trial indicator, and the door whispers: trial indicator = 97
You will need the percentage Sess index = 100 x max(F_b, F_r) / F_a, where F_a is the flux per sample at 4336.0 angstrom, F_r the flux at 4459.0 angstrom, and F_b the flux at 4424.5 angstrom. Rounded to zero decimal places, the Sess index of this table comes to 86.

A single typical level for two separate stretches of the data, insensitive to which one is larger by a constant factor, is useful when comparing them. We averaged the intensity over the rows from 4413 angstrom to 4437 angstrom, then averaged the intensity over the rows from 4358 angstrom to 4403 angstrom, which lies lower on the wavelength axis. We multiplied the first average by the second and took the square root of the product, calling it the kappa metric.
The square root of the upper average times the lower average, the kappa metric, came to 15.9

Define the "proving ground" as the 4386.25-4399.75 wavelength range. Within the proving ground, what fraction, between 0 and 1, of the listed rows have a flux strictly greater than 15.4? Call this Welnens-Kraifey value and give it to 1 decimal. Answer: 0.7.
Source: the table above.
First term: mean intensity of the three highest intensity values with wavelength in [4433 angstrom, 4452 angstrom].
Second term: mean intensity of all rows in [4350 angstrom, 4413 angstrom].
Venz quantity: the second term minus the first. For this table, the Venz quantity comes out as -1.2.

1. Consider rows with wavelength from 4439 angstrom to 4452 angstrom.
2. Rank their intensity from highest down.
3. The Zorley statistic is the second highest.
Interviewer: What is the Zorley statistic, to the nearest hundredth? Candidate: 17.50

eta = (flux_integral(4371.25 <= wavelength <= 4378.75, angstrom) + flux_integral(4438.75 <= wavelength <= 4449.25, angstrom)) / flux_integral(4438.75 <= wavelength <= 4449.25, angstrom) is 1.8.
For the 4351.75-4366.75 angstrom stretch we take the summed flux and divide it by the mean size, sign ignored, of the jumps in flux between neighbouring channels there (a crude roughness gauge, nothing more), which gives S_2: 66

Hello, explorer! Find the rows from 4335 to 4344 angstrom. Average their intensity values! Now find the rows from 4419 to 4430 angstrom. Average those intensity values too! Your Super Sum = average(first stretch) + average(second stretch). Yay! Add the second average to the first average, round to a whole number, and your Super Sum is 33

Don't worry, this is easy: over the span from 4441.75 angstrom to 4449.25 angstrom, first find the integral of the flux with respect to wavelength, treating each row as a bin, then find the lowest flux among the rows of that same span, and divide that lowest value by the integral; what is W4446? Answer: 0.127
